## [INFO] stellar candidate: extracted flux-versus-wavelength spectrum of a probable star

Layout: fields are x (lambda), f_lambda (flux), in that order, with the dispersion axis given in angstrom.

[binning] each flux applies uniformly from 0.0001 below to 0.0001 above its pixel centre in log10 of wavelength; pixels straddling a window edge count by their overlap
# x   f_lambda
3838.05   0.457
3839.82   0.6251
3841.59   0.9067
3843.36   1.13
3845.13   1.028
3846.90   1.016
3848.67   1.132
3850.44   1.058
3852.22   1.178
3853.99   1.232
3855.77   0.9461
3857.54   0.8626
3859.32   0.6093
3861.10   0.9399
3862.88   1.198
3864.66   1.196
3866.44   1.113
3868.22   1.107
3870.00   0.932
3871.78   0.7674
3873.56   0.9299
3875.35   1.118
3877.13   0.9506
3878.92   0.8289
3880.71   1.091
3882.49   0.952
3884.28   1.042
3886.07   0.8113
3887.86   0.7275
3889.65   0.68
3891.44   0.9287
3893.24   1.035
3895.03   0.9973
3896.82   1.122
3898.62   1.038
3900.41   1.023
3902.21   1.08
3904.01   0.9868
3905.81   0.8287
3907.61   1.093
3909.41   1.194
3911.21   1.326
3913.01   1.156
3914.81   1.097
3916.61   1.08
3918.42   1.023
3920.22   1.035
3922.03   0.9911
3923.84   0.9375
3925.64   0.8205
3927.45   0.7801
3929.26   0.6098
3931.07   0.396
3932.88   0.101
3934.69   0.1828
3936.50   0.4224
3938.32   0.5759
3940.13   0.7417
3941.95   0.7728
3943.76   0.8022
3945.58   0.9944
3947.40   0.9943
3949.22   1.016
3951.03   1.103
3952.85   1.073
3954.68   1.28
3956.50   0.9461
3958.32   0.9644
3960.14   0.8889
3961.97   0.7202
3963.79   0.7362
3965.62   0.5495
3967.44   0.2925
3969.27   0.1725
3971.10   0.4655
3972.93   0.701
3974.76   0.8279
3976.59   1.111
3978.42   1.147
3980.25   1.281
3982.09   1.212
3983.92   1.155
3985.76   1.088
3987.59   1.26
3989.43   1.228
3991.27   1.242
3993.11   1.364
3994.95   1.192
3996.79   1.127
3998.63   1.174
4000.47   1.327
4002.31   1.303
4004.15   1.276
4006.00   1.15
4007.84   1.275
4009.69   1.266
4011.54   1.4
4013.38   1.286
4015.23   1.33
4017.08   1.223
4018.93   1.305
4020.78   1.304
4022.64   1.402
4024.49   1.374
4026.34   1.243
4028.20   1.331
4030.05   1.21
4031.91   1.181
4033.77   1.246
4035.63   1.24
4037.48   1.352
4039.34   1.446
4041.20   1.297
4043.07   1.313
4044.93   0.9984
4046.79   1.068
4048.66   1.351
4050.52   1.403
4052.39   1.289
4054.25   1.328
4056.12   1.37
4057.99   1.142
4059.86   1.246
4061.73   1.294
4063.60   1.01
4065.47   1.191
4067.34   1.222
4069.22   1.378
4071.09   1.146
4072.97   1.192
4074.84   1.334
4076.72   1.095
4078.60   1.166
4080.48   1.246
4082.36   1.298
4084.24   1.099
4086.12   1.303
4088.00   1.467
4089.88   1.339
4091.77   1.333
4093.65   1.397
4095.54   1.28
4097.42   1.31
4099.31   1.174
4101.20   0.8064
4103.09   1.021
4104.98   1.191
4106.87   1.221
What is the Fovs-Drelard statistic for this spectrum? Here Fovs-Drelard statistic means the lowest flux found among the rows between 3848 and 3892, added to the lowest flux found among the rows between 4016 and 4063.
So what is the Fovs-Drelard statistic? 1.6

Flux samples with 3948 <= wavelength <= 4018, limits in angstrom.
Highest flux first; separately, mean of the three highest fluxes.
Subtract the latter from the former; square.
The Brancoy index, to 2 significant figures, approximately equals 0.0012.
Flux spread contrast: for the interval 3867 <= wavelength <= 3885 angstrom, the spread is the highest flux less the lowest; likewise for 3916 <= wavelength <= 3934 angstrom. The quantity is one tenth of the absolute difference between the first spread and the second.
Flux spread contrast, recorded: 0.063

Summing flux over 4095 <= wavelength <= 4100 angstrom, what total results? 3.8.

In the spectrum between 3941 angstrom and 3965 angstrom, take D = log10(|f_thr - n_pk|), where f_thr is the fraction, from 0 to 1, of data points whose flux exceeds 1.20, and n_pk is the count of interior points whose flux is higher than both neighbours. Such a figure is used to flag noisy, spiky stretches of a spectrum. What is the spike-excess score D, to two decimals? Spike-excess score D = 0.59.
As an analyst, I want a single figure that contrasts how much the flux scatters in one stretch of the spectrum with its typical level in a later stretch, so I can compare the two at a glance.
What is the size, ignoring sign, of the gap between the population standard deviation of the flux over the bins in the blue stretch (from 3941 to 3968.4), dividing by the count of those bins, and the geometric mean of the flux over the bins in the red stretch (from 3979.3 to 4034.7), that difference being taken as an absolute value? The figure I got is 1.02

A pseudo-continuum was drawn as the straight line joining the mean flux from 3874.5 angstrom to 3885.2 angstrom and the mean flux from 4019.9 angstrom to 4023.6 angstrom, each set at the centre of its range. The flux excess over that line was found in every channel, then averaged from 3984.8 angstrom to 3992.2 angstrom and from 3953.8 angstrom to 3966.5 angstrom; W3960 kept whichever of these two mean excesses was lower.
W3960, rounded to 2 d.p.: -0.33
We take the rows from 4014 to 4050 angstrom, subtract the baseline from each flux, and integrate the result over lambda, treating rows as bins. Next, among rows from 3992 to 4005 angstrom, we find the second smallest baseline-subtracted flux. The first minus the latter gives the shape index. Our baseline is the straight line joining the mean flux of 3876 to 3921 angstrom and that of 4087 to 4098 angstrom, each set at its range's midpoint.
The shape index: 1.05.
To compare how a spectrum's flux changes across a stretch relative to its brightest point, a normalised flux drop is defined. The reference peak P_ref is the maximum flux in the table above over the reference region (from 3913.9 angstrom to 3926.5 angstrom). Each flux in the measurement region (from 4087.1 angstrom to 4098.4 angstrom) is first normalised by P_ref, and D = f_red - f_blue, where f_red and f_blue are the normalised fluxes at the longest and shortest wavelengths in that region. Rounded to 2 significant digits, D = -0.14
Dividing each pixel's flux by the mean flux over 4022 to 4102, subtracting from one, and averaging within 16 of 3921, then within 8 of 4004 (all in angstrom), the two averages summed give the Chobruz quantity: 0.3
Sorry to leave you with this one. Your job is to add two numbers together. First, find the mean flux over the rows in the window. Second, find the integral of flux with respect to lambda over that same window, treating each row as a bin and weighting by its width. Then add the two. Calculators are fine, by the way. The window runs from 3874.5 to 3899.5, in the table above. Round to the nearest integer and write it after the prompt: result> 25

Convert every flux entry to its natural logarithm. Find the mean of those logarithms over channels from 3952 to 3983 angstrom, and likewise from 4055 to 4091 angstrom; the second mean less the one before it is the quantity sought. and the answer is 0.5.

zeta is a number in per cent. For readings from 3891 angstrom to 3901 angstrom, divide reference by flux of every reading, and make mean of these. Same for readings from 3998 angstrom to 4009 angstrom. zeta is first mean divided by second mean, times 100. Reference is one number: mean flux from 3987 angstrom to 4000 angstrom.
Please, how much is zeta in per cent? 122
